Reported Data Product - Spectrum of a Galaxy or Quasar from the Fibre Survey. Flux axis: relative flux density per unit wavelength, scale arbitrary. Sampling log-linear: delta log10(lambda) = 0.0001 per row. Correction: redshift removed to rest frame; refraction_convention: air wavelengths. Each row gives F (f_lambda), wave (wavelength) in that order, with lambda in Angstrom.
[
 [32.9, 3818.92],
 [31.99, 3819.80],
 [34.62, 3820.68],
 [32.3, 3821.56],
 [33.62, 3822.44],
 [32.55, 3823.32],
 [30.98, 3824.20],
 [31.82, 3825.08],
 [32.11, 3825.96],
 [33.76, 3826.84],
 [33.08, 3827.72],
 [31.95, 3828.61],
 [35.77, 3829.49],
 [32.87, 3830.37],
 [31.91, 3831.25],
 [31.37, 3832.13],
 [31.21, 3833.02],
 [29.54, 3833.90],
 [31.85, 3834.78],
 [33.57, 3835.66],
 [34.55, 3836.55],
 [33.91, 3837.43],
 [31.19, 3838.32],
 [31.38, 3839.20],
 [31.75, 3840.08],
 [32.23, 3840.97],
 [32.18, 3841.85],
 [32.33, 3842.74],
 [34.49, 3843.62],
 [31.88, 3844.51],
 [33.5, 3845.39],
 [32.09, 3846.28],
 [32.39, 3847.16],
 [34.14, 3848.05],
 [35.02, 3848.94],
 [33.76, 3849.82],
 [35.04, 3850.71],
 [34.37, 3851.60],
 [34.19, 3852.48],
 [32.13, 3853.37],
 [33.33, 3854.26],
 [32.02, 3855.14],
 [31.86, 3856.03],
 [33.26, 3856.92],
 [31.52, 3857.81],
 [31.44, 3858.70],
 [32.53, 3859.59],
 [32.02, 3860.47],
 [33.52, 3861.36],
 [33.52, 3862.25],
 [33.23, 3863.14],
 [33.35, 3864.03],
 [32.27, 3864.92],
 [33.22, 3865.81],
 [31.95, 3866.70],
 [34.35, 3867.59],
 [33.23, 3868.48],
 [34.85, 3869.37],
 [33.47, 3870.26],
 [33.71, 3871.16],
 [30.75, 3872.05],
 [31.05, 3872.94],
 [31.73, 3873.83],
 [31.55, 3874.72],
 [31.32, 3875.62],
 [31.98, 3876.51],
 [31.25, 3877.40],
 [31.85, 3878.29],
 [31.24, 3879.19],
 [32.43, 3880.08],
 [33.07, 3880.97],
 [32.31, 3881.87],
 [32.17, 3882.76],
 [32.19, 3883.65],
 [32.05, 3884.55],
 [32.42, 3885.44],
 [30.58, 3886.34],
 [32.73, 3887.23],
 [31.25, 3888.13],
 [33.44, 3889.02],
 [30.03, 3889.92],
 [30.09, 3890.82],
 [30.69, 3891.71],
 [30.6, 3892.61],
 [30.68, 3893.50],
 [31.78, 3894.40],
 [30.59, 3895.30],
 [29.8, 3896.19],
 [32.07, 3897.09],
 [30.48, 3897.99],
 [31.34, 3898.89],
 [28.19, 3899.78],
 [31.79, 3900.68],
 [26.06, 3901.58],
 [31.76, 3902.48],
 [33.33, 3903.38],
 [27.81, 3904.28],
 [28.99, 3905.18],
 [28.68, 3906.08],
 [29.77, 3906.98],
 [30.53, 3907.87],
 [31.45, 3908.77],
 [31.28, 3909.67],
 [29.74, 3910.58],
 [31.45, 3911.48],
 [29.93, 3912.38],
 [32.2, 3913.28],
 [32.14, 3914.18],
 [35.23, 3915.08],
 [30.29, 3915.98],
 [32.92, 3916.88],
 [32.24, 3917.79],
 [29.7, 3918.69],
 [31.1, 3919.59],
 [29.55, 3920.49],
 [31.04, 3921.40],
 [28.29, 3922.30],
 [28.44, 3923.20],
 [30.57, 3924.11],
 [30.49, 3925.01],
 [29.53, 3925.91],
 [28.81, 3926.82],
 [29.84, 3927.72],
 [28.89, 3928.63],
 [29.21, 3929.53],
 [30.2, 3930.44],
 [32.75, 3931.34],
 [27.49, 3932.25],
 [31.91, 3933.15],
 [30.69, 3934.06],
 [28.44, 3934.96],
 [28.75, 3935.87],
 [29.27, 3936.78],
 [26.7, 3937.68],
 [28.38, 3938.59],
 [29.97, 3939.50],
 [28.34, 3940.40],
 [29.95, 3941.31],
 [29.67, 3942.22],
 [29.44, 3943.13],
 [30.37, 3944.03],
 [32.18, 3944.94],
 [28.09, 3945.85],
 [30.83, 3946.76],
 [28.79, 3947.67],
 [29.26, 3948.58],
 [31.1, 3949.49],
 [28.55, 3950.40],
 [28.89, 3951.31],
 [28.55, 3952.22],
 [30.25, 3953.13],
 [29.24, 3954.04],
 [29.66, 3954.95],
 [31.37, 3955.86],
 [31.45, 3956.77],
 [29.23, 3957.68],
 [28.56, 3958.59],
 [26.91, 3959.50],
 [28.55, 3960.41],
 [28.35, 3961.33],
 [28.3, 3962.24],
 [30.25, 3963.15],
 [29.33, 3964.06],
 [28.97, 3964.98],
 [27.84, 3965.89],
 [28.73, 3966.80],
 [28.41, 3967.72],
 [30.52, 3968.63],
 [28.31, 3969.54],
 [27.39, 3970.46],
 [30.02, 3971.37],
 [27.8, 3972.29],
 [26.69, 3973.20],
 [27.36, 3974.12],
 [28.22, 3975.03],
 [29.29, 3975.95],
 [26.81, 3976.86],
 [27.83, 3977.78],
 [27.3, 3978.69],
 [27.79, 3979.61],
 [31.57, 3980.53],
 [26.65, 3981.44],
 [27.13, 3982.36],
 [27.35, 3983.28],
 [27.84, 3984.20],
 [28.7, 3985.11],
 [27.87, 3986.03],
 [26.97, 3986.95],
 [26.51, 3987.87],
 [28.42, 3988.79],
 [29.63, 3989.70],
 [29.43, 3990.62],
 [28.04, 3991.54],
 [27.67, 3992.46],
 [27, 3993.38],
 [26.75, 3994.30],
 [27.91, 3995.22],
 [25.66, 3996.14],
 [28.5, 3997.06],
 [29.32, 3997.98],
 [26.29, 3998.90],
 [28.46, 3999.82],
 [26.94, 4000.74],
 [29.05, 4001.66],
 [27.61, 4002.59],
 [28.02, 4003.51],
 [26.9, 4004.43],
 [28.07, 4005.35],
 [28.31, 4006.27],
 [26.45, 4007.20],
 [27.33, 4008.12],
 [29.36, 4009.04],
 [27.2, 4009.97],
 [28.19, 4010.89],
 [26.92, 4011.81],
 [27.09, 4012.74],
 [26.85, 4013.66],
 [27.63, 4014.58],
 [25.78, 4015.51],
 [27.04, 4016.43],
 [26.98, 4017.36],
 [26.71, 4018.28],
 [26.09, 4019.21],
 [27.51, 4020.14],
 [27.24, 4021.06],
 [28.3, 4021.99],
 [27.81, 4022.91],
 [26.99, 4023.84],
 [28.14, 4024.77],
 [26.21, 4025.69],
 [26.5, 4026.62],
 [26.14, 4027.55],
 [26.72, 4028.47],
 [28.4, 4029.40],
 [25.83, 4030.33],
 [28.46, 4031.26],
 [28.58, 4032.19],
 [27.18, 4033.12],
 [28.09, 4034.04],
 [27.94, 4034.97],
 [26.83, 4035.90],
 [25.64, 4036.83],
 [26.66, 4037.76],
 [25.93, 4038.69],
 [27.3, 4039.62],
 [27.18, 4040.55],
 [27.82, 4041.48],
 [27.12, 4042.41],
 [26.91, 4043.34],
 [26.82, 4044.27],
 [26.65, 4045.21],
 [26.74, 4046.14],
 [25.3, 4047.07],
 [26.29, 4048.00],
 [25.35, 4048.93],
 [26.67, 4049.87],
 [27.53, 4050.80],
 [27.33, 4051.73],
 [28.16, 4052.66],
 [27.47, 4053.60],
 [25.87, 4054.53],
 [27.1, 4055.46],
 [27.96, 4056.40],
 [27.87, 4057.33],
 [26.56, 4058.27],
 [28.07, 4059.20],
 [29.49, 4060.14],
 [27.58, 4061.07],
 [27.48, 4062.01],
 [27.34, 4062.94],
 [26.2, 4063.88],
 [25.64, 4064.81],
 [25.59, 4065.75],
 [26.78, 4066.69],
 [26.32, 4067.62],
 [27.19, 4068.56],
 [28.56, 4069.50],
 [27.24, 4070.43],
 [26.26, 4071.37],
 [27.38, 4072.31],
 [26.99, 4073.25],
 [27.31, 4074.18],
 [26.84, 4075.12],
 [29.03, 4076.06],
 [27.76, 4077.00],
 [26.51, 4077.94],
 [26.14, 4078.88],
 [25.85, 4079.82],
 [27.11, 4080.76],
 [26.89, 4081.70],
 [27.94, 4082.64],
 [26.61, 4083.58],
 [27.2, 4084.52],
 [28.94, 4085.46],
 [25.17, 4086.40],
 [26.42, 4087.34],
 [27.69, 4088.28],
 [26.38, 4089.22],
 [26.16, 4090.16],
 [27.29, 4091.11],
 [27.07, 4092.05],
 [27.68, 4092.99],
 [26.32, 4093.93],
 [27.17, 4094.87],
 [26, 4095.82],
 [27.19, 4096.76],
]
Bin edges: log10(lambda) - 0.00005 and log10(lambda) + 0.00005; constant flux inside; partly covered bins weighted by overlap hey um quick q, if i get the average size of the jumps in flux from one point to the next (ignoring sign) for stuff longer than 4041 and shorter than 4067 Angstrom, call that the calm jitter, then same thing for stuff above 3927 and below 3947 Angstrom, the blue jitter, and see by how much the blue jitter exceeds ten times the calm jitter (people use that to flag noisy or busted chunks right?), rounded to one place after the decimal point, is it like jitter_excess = -6.2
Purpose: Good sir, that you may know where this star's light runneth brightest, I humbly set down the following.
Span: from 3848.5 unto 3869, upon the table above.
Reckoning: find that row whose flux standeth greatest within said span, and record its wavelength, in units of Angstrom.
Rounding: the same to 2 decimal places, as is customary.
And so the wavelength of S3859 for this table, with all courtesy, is 3850.71 Angstrom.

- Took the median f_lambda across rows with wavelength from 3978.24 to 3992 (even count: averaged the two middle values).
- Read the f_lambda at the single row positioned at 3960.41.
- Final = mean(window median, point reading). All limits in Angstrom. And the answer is 28.2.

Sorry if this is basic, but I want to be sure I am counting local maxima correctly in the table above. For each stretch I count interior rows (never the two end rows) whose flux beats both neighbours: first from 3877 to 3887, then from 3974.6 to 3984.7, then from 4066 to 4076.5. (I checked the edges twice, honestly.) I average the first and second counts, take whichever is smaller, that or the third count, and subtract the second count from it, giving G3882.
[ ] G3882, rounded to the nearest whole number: 0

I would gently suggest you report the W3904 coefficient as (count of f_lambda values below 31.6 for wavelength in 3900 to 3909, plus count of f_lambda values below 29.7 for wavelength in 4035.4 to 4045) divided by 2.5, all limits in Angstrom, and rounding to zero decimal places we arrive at 7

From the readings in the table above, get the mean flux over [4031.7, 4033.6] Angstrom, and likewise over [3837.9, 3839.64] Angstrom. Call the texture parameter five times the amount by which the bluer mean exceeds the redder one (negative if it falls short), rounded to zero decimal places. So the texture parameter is 17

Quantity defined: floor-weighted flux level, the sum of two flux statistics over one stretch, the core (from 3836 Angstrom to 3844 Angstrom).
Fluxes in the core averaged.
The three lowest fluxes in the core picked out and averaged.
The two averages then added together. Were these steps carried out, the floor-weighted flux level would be 64.1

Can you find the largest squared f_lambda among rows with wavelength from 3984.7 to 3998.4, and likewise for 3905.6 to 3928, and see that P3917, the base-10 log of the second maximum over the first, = 0.15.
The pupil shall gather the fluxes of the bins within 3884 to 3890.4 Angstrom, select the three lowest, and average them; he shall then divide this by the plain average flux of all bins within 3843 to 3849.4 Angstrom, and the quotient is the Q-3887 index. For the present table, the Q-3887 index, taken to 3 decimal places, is 0.918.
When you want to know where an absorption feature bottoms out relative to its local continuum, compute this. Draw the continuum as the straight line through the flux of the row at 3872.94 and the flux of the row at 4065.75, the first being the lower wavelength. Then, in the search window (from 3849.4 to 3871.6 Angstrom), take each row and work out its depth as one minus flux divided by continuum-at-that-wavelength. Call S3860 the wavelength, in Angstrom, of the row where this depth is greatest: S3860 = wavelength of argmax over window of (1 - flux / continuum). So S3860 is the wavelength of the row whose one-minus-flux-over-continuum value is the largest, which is 3858.70 Angstrom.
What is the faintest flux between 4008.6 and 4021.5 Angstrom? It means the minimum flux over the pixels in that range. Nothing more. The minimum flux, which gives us 25.78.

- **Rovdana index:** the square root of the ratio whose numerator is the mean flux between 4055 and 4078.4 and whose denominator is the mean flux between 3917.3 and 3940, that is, 0.958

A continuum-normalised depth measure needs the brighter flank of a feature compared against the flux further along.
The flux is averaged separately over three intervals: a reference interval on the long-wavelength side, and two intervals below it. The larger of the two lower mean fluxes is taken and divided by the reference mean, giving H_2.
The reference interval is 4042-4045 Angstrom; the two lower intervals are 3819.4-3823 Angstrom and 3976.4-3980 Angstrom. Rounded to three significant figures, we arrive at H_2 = 1.23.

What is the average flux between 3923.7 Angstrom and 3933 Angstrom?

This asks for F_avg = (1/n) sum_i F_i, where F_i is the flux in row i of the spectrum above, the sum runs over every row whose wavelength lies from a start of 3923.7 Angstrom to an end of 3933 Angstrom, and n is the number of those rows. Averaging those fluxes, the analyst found 30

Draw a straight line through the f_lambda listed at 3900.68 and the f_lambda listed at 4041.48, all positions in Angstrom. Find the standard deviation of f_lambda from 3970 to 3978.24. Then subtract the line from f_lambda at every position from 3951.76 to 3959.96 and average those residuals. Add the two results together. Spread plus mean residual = 0.3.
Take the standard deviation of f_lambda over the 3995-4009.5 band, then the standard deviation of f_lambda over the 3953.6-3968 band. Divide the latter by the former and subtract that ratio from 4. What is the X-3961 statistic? 2.9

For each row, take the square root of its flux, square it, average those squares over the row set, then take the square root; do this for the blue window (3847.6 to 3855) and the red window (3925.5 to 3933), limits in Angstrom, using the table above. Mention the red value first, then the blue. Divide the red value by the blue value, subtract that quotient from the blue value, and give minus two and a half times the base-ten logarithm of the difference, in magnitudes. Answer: -1.725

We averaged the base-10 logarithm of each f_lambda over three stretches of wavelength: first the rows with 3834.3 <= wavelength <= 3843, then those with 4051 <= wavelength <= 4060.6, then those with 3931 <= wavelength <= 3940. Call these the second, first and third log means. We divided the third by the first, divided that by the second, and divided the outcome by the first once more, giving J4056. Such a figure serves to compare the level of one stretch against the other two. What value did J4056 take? 0.468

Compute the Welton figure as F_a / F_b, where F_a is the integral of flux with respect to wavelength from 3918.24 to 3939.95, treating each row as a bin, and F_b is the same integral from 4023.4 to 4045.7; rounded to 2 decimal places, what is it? 1.06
